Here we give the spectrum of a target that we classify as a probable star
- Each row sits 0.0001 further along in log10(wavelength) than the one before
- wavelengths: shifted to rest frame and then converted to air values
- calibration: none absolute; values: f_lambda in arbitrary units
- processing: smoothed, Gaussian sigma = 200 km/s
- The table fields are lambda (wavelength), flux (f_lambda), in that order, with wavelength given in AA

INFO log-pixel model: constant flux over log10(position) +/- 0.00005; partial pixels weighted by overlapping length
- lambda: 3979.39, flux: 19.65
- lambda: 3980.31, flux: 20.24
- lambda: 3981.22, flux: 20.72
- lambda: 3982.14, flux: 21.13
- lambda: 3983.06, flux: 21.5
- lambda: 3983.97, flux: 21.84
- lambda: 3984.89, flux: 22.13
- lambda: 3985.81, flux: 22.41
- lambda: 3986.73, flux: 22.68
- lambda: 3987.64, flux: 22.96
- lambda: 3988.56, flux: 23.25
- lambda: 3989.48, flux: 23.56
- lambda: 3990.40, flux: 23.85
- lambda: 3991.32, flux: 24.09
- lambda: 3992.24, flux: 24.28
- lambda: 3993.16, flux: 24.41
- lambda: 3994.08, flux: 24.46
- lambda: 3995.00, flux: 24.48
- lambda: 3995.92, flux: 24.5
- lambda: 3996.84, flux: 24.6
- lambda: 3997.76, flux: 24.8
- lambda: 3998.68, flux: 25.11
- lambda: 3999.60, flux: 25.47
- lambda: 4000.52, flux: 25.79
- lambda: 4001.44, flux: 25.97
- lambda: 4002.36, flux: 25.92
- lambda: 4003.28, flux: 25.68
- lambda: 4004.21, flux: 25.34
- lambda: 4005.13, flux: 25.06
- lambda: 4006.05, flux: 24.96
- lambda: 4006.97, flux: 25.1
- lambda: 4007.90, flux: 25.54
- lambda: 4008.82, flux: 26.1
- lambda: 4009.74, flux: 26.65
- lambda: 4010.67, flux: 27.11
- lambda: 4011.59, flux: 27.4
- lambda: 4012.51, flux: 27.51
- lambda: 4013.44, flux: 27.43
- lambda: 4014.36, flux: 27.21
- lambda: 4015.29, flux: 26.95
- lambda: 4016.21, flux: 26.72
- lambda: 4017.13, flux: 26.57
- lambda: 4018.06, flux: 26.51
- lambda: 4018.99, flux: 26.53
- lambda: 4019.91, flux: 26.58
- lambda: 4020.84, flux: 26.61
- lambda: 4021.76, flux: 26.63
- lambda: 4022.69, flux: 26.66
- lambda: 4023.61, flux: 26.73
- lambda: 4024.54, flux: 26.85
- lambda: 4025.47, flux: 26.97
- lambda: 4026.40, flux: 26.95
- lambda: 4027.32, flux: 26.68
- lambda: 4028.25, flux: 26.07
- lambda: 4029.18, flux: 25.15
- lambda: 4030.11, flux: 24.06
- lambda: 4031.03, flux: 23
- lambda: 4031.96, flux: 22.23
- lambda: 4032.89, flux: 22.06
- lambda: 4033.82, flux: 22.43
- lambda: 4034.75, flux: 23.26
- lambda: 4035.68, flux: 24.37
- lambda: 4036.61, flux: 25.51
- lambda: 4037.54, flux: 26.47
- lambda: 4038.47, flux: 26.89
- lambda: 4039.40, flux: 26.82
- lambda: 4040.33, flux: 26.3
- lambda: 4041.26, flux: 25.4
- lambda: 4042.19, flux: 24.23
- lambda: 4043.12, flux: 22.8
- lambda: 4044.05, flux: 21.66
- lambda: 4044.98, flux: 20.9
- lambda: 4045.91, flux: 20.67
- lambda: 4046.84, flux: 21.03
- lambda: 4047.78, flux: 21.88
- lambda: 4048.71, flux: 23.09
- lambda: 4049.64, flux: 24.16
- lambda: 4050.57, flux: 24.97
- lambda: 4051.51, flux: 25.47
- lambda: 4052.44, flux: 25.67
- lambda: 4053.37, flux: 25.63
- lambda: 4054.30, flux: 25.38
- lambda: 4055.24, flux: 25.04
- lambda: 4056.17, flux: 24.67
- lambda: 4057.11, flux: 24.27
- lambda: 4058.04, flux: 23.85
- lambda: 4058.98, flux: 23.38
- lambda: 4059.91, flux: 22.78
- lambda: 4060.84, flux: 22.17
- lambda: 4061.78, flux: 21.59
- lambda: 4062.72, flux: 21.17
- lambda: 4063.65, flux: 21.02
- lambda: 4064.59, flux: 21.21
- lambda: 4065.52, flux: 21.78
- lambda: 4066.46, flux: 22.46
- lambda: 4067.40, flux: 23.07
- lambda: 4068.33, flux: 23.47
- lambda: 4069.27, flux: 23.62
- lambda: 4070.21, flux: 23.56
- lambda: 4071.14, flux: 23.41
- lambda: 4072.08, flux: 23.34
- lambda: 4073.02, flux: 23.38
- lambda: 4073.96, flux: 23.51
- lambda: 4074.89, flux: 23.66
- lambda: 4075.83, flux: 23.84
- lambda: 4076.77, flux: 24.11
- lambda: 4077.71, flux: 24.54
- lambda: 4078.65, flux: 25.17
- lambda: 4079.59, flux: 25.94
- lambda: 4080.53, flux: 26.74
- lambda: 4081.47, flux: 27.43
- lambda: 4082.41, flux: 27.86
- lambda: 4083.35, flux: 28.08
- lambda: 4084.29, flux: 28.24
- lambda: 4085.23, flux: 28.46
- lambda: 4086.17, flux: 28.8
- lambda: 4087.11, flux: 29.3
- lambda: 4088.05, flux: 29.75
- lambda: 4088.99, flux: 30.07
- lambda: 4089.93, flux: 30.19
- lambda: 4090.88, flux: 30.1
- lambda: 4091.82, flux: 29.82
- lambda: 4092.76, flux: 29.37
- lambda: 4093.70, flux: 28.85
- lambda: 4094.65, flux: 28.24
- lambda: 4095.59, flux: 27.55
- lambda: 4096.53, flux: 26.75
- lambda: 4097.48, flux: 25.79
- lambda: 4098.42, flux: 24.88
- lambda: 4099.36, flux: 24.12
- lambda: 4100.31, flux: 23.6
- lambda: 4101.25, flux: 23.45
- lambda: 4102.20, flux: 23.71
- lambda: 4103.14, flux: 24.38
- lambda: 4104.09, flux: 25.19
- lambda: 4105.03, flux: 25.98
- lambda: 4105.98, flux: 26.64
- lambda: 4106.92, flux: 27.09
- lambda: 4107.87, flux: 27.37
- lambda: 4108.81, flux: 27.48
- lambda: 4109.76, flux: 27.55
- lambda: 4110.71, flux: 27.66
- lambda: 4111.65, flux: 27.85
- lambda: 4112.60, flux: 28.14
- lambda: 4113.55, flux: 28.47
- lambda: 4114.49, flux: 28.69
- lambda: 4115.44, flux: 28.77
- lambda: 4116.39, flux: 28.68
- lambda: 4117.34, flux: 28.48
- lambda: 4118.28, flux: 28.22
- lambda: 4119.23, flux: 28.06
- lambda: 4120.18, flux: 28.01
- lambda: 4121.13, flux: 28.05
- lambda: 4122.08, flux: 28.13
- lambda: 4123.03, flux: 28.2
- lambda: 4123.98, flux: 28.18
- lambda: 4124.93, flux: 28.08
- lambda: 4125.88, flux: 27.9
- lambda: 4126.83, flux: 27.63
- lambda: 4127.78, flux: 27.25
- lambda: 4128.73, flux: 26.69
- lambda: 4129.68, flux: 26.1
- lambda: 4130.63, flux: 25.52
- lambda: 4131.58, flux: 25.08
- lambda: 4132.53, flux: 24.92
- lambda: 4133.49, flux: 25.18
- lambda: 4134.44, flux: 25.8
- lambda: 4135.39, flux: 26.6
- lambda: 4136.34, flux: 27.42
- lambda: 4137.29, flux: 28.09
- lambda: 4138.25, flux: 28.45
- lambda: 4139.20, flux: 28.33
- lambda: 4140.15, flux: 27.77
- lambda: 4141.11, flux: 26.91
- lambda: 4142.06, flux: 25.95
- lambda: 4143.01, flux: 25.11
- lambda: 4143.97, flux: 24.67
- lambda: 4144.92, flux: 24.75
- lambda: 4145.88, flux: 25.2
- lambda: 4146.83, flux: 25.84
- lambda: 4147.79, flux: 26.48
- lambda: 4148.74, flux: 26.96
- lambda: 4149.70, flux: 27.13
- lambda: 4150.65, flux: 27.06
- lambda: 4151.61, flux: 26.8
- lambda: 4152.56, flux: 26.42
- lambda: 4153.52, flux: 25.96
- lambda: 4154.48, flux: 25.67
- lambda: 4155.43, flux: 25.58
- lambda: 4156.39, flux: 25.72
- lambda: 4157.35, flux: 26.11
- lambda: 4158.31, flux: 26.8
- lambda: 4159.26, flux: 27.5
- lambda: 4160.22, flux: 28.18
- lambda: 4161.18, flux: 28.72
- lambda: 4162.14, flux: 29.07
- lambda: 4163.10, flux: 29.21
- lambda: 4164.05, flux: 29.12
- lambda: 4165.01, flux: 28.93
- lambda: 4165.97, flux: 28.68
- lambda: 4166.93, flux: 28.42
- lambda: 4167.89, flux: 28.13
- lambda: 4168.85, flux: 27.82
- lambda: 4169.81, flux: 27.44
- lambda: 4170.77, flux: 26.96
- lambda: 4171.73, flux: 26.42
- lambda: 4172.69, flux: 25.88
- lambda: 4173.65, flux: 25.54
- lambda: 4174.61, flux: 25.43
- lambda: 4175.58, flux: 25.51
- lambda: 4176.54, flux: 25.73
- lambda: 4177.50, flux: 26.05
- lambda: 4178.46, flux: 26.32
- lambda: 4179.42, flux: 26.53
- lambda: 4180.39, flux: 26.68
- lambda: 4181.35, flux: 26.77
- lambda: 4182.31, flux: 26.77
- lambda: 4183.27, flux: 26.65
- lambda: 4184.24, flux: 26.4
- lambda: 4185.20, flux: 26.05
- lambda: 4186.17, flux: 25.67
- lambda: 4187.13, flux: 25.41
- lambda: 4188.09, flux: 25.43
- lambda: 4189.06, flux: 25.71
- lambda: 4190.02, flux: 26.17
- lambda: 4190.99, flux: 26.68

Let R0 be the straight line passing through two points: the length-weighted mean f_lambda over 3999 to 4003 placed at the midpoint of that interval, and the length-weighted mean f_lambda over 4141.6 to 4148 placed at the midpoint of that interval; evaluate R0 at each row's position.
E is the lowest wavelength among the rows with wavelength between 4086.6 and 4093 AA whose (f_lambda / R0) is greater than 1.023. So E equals 4087.11 AA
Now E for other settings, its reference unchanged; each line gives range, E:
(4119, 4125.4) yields 4119.23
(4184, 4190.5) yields 4184.24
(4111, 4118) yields 4111.65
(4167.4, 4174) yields 4167.89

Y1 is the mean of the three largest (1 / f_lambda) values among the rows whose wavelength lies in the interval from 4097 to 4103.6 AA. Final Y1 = 0.042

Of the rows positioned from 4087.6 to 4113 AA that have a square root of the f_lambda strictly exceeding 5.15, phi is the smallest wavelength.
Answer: 4088.05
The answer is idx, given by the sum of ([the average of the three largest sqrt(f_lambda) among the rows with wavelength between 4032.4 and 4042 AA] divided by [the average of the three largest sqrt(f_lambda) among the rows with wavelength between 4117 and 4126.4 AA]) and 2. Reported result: 2.97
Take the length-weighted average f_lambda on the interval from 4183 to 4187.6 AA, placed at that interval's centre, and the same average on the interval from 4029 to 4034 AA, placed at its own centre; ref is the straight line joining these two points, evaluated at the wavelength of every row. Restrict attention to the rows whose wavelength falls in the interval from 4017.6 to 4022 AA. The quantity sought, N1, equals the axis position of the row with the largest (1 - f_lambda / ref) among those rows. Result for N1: 4018.99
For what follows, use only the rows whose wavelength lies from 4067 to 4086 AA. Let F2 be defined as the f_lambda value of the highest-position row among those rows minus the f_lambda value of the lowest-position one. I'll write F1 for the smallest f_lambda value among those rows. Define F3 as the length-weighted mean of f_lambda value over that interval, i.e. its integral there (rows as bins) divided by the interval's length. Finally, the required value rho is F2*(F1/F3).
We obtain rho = 4.9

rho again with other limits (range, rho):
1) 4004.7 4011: 2.0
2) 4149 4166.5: 1.4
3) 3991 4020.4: 2.3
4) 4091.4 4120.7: -1.6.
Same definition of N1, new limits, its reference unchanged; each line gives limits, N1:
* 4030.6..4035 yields 4032.89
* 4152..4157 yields 4155.43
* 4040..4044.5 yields 4044.05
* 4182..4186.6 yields 4186.17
